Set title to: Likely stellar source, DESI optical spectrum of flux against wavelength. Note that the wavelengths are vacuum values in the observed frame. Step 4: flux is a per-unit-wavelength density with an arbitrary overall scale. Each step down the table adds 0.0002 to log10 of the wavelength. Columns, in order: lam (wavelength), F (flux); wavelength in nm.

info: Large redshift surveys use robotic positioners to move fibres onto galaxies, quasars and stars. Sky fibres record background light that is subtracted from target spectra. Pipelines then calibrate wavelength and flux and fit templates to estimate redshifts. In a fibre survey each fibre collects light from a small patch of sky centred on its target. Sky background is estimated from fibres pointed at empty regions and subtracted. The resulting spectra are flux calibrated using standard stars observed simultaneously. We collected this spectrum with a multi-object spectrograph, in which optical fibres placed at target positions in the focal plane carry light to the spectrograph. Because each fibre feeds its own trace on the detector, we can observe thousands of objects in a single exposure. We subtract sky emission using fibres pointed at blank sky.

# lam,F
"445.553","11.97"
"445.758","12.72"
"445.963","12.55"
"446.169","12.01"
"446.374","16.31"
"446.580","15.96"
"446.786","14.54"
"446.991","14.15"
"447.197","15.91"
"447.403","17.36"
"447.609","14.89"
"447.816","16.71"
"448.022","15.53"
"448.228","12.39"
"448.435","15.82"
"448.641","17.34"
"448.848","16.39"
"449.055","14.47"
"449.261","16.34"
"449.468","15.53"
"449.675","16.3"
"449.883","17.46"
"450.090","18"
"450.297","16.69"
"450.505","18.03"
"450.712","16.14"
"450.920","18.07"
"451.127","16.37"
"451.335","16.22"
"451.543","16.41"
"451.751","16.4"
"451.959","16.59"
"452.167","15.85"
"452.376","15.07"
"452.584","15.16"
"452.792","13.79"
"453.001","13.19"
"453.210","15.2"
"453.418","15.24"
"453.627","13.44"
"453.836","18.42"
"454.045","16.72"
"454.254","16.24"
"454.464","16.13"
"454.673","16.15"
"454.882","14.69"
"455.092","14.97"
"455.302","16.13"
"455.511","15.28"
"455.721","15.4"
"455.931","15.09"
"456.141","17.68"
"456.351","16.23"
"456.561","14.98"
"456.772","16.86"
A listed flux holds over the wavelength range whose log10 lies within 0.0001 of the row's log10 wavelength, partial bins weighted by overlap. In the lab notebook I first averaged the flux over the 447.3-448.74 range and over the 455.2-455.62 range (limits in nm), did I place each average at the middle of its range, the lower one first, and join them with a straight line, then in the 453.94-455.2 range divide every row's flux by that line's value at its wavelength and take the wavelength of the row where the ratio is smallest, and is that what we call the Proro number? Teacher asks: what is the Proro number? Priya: 454.882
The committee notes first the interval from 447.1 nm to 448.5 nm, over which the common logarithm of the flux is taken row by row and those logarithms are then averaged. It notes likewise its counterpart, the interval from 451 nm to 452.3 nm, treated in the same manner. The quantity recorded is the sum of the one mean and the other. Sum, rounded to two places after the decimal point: 2.40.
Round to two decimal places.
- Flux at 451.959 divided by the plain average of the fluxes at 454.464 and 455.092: 1.07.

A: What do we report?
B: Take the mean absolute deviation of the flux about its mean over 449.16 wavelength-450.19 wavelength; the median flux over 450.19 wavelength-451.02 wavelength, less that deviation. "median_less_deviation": 16.6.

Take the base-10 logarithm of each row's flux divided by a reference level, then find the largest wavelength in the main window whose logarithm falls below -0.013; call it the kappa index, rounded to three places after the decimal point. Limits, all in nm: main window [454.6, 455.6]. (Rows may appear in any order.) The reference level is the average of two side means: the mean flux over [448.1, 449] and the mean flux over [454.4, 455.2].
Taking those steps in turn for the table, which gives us 455.092 nm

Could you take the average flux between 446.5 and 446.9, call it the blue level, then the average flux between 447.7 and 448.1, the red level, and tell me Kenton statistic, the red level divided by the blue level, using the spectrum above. 1.06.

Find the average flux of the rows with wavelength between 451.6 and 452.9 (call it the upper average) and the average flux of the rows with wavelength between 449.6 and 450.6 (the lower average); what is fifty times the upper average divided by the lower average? 45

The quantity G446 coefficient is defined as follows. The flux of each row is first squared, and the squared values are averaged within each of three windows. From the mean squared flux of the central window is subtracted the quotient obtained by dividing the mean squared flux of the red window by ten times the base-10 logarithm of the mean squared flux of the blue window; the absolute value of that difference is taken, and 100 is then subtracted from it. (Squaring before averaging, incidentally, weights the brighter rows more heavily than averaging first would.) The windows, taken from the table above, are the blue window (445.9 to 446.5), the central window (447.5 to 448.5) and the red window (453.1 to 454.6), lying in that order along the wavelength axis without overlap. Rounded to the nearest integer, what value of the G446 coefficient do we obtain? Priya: 118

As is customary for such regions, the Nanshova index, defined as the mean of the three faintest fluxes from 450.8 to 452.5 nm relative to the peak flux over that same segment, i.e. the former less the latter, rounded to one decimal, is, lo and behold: -2.4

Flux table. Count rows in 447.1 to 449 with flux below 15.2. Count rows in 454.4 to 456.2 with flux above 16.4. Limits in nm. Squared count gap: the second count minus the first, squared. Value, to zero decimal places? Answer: 1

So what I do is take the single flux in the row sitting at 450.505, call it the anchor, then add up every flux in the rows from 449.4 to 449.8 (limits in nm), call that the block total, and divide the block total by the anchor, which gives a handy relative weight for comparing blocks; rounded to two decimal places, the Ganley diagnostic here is 1.77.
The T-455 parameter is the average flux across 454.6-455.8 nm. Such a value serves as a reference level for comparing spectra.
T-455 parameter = 15.4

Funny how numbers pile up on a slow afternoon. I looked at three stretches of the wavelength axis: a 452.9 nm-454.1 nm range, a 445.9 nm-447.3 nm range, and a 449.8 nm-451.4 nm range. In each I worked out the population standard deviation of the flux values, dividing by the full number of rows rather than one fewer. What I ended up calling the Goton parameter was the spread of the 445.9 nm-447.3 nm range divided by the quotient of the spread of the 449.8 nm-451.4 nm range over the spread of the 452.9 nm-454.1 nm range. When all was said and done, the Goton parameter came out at 3.6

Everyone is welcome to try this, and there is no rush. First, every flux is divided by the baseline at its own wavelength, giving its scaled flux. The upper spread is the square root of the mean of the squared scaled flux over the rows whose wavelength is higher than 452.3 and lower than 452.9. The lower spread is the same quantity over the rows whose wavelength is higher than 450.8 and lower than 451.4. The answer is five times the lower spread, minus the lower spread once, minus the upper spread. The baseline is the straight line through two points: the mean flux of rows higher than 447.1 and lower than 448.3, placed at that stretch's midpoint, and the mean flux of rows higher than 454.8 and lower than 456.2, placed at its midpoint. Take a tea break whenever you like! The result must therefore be 3.41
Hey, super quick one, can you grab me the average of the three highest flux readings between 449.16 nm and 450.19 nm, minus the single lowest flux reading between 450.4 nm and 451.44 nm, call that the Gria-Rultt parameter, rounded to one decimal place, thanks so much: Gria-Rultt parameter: 1.1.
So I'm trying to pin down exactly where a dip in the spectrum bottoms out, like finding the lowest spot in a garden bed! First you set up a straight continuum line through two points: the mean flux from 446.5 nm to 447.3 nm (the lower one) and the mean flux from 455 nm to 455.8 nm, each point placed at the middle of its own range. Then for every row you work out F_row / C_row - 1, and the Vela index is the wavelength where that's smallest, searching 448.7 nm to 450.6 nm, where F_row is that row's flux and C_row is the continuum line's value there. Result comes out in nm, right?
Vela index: 449.055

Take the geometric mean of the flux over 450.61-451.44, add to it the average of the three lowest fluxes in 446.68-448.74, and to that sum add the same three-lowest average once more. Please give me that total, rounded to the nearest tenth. 44.1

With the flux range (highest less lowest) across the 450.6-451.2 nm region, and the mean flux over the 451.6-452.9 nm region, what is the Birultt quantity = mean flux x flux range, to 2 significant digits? 30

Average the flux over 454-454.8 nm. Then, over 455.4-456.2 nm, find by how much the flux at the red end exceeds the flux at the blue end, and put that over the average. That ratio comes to 0.15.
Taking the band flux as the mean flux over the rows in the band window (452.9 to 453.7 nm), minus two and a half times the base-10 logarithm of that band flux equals -2.89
